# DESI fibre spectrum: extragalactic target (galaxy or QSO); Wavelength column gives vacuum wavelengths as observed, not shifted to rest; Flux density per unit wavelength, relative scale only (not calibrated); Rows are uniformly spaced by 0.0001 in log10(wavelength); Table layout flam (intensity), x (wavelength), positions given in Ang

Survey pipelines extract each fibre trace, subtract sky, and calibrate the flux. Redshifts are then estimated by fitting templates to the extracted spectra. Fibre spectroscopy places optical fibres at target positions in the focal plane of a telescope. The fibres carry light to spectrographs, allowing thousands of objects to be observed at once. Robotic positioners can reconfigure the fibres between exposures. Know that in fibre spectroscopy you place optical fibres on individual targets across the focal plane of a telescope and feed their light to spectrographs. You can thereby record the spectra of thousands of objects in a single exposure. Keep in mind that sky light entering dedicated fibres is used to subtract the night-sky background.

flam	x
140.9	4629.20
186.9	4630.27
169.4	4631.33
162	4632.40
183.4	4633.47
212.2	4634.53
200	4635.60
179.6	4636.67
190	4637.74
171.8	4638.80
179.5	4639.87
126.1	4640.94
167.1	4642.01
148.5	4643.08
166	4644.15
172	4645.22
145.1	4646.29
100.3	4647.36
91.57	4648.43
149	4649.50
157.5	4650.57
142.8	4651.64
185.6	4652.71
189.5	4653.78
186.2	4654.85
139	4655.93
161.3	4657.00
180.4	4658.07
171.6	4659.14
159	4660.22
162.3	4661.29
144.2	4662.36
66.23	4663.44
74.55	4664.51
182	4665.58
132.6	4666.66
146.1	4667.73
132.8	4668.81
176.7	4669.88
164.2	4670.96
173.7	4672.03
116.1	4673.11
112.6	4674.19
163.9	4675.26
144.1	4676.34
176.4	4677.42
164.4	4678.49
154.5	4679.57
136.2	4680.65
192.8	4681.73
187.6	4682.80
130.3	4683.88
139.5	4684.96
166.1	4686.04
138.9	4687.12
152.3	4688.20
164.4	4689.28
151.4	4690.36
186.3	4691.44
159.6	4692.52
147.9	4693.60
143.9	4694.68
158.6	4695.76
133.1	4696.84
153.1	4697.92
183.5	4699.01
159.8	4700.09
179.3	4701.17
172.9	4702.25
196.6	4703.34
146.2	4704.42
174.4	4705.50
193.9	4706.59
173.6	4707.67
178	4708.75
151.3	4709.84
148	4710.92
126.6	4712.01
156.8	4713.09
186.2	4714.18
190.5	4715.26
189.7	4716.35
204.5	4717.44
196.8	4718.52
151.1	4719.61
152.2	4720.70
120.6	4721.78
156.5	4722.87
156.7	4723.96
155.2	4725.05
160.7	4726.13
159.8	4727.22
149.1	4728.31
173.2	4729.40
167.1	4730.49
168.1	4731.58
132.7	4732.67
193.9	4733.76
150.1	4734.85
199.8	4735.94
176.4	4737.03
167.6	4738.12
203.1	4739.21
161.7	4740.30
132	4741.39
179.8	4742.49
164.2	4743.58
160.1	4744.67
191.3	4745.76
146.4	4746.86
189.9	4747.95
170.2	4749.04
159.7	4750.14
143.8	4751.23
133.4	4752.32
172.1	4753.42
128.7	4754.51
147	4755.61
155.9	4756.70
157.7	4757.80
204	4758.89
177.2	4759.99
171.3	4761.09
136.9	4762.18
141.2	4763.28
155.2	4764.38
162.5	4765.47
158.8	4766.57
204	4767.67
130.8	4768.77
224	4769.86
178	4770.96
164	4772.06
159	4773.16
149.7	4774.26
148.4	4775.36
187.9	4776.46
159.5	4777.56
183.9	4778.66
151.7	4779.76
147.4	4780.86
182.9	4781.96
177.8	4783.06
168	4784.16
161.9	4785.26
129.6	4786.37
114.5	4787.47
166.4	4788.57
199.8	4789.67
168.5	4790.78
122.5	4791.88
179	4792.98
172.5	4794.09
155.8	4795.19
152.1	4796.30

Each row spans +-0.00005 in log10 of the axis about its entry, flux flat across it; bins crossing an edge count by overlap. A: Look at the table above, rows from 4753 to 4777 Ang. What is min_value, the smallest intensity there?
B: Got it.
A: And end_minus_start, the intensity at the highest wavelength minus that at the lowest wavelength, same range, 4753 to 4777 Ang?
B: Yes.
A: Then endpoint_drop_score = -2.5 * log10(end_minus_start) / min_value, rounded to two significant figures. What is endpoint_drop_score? -0.023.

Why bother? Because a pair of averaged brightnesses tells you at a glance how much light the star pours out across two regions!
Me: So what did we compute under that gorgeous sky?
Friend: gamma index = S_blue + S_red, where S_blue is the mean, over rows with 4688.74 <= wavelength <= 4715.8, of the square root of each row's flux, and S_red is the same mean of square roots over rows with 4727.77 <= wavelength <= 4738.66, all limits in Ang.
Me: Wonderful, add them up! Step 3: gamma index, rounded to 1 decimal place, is 25.7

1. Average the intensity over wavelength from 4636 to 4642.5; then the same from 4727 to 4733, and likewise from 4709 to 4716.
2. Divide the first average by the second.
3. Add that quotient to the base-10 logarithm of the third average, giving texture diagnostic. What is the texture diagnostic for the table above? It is 3.27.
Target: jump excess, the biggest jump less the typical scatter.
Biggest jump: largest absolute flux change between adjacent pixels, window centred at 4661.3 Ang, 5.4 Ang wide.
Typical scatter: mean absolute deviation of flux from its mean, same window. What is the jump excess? 48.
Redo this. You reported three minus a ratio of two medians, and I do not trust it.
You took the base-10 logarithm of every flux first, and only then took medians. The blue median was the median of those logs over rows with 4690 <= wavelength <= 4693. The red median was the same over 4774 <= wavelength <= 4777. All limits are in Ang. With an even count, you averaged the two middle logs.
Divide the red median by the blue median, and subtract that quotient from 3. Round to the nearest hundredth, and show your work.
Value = 2.01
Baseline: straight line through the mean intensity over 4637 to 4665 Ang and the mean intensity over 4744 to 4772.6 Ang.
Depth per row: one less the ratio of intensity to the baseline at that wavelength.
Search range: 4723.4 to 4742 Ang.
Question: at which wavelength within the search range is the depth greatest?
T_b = 4741.39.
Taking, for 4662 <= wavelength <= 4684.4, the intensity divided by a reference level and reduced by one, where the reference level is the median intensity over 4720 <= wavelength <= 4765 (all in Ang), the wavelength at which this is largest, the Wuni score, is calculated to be 4681.73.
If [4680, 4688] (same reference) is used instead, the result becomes 4681.73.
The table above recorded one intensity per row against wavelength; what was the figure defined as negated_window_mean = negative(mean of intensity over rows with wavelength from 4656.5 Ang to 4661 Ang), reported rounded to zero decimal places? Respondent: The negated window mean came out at -168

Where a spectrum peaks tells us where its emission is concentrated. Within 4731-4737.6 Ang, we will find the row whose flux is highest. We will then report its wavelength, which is 4735.94 Ang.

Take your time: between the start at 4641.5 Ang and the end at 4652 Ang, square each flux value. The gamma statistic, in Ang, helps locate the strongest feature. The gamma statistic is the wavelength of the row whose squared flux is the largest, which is 4645.22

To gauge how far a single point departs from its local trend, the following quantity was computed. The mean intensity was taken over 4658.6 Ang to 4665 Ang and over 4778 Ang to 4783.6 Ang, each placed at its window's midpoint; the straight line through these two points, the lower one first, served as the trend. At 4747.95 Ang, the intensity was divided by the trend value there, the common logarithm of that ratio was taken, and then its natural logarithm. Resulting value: -2.5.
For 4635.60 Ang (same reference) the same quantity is -1.5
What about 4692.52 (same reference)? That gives -2.9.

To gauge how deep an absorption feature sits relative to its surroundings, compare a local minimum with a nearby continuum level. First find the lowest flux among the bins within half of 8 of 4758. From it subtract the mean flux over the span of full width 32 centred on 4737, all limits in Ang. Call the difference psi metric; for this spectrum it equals -34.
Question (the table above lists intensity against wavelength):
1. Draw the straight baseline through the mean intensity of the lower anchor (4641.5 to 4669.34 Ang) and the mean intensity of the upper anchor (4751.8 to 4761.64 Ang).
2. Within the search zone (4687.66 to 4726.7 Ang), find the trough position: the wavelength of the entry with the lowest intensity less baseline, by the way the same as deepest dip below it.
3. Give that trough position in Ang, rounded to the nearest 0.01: 4721.78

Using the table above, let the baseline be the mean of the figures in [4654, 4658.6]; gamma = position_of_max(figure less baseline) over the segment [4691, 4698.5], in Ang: 4691.44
